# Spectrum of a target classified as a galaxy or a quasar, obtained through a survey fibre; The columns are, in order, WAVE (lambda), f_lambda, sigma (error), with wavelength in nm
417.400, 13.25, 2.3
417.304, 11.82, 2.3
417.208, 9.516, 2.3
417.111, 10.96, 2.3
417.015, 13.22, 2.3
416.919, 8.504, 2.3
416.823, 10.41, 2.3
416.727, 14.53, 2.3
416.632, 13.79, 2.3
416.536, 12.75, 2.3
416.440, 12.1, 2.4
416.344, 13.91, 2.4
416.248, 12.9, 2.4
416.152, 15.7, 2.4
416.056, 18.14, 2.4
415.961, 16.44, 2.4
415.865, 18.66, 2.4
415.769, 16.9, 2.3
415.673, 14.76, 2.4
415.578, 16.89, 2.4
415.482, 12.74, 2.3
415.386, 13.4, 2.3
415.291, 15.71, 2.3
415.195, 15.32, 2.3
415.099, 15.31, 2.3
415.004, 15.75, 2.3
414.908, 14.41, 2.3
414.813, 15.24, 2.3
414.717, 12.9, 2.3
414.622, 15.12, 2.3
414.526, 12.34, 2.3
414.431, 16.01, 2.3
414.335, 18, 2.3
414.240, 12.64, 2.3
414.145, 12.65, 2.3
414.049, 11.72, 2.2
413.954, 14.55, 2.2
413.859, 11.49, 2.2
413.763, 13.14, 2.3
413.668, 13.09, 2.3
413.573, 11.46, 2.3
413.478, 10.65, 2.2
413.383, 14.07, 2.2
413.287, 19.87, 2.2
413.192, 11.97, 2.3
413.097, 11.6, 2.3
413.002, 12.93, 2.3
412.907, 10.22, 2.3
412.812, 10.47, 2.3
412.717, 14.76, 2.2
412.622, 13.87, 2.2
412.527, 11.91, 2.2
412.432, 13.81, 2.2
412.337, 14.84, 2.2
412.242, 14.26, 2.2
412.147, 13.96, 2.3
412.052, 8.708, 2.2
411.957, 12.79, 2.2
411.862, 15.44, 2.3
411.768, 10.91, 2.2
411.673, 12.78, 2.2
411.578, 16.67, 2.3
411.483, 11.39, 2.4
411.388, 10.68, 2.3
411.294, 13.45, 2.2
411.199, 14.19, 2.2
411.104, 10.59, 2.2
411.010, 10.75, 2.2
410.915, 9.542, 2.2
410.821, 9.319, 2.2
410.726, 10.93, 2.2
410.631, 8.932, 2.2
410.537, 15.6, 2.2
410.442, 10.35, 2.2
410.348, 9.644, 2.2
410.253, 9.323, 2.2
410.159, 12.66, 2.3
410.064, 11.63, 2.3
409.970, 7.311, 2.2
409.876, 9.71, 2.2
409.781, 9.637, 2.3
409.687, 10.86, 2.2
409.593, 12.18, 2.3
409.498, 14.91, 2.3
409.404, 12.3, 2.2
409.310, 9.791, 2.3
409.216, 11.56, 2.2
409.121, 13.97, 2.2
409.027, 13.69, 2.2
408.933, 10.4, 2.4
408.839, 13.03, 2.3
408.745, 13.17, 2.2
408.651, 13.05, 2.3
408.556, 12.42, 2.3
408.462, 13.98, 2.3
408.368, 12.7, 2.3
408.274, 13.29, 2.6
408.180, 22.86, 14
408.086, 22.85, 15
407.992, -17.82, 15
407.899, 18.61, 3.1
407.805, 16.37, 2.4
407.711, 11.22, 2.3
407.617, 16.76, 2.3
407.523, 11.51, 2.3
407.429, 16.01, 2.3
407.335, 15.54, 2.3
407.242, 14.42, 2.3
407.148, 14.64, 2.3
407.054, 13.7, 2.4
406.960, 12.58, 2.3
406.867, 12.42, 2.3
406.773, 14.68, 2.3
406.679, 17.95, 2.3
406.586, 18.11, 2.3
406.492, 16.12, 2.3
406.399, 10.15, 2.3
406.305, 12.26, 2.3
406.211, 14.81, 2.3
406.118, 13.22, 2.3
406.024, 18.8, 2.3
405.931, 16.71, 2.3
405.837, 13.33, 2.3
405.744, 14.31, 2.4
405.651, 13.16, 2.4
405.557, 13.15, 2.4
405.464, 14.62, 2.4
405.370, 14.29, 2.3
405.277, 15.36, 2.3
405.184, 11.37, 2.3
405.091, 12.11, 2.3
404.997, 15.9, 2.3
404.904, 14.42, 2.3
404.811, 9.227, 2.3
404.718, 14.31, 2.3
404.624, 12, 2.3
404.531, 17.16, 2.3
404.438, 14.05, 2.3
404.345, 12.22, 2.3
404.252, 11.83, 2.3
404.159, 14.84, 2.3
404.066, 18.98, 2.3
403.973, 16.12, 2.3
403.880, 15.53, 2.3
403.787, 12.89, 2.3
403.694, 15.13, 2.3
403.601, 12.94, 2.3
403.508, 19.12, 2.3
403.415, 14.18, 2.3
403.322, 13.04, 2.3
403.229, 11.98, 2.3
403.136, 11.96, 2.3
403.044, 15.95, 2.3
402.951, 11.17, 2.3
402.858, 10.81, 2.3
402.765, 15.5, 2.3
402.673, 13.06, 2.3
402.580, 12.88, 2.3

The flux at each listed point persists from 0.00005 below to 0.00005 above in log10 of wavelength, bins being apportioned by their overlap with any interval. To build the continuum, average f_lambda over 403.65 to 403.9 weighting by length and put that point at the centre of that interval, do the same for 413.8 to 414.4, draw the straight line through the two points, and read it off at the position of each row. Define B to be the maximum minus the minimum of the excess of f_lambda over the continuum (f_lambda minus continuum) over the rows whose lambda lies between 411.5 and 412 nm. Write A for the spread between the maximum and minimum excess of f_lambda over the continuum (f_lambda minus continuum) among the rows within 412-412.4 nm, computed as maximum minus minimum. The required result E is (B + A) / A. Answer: 1.9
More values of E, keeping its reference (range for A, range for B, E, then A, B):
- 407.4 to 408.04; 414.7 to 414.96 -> 1.1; 36.4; 2.3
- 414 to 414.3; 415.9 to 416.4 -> 6.6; 0.9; 5.2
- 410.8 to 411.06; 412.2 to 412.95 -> 4.2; 1.4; 4.6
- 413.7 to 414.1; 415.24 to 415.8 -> 2.4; 3.1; 4.2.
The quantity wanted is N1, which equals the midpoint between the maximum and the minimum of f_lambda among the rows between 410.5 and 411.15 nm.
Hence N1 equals 12.3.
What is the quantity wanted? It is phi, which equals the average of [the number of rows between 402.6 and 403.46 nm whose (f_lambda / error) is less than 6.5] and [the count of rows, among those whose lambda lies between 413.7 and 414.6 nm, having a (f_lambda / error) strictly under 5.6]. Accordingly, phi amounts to 6.0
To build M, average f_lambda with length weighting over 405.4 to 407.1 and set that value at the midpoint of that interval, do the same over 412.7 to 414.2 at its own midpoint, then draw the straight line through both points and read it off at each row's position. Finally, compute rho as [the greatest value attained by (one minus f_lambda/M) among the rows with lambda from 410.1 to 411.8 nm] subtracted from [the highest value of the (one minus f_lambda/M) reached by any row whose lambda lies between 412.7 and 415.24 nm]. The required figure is -0.1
